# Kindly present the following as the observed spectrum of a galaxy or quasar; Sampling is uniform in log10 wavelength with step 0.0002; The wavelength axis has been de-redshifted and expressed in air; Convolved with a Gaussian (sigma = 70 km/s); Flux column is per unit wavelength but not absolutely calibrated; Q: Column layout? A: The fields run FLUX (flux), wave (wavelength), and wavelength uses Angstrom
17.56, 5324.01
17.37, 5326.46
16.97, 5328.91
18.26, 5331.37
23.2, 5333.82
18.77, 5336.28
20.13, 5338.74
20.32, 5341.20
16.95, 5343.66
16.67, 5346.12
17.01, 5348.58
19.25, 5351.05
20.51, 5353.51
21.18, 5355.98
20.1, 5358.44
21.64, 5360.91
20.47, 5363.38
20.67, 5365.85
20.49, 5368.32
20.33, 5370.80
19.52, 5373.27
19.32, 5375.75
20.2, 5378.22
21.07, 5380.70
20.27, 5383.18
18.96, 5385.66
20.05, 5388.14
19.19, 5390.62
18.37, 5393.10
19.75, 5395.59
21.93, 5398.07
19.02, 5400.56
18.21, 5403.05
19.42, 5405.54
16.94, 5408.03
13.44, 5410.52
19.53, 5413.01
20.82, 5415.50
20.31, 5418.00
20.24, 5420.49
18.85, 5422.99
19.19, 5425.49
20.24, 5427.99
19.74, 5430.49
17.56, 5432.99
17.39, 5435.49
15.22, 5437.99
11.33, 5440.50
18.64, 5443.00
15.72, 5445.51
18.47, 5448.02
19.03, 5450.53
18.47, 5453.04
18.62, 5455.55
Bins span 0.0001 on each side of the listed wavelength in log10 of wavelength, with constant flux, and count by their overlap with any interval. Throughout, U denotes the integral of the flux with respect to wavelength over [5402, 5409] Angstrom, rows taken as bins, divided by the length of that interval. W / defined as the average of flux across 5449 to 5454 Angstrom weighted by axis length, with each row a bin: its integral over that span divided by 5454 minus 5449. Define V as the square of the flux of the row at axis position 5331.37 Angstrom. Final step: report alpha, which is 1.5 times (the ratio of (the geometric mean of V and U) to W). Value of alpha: 6.24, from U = 18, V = 333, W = 18.8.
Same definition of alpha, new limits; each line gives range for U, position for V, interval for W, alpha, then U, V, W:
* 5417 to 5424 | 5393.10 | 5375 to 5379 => 6.20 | 20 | 337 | 19.8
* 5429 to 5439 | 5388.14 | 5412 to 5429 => 6.35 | 18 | 402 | 19.9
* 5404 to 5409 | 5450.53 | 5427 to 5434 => 6.35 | 18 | 362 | 19.2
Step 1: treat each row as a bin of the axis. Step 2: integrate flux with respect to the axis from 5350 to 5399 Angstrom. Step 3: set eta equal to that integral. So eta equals 988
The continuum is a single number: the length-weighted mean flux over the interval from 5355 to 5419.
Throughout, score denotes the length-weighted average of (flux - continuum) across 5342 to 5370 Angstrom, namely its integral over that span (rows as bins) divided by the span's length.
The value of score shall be -0.1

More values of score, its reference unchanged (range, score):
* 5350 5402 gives 0.5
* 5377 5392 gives 0.3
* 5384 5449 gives -1.2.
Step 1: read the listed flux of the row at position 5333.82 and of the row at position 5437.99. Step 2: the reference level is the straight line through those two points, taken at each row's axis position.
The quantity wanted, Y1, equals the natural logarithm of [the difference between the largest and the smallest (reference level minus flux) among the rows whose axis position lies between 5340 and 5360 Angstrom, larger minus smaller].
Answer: 1.7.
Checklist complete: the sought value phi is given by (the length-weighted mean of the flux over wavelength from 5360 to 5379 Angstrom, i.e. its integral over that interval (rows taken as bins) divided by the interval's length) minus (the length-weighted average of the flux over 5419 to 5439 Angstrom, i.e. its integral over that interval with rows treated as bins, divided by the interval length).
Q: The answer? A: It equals 1.7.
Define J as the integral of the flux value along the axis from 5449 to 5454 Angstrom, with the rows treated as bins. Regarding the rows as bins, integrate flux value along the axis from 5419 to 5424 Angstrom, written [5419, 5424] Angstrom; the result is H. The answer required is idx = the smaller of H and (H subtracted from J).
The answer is -4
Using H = 98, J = 94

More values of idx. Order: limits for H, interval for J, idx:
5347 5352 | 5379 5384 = 13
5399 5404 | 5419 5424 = 4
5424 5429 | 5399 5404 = -4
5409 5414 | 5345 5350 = 3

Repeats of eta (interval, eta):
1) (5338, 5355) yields 318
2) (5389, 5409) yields 383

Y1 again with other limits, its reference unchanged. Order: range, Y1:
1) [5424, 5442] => 2.1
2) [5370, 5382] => 0.8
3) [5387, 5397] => 0.5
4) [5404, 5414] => 1.8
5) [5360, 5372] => 0.0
